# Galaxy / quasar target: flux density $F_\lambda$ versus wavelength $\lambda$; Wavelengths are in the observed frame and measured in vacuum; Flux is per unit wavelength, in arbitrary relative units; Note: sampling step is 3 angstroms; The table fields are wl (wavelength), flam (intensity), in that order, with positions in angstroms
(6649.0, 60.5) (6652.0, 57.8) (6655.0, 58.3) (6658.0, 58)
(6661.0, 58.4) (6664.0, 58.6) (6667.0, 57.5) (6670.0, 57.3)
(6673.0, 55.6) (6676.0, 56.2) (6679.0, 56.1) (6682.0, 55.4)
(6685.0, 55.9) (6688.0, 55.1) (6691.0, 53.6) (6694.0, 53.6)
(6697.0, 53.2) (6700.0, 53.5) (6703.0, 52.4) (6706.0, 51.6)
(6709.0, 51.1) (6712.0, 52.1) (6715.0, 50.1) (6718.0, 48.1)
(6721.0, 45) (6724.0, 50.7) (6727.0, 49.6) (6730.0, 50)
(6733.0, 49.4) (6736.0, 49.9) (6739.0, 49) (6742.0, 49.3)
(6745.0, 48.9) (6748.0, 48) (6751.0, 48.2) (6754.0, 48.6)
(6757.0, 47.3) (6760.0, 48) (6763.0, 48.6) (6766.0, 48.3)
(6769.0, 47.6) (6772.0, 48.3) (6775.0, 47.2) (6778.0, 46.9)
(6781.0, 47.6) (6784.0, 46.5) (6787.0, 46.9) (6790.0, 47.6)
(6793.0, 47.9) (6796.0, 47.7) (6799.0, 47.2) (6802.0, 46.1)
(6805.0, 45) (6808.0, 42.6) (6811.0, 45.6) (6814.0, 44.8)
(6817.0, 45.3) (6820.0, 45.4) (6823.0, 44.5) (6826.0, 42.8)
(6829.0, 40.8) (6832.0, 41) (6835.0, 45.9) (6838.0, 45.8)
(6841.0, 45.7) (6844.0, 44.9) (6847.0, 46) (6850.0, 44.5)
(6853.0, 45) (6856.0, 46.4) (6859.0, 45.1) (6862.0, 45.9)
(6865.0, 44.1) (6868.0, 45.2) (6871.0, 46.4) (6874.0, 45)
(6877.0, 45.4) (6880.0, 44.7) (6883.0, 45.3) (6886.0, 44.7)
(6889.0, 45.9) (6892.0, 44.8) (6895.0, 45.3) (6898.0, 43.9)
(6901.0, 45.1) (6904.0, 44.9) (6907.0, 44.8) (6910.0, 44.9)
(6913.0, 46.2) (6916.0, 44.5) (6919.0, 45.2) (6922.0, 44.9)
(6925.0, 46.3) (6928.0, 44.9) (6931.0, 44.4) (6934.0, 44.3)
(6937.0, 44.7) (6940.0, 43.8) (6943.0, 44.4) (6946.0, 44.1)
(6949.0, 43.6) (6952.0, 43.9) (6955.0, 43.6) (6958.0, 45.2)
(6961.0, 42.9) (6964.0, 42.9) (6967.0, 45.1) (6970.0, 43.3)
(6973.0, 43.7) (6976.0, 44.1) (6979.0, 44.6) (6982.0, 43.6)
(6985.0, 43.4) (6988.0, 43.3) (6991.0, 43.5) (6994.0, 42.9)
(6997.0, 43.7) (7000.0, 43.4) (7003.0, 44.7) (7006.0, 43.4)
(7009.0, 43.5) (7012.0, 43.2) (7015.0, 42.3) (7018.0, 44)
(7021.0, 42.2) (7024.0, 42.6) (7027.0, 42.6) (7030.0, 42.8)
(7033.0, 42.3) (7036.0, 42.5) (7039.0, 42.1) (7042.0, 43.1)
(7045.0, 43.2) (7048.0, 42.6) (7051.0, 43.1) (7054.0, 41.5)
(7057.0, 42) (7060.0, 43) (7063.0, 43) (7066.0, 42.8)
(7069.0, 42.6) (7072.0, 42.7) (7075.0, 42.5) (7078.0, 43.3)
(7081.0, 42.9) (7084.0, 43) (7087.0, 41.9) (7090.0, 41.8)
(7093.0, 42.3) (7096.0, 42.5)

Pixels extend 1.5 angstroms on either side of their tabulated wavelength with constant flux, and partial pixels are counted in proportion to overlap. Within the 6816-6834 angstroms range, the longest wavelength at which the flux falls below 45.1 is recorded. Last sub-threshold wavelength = 6832.0 angstroms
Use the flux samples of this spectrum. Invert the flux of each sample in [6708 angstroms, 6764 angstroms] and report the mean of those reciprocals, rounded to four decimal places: 0.0204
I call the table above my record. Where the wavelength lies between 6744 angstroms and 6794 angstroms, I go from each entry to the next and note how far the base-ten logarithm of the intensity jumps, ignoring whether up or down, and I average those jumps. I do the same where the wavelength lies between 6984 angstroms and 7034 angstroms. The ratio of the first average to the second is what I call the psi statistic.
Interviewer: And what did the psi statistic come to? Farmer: 0.90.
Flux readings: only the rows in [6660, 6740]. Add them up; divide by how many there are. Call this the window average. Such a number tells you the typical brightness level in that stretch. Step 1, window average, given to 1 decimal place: 52.9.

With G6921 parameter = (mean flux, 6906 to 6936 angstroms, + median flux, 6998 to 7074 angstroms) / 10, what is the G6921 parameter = 8.78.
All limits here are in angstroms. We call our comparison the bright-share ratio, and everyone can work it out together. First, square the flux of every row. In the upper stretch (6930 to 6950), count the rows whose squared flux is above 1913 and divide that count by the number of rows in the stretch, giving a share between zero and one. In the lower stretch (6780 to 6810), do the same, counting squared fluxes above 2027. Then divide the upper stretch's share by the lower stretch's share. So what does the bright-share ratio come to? 1.1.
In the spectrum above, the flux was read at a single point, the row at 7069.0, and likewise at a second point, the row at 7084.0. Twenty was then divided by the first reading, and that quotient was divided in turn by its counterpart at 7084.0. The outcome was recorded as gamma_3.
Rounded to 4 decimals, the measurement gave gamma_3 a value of 0.0109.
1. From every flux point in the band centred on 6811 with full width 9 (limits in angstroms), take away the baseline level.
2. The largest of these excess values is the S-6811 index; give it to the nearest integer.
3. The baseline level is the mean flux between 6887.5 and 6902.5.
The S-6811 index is 1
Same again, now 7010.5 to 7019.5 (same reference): -1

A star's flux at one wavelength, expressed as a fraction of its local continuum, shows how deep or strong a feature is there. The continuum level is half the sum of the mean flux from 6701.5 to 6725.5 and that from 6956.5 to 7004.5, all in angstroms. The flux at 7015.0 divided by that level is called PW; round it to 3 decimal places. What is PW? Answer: 0.901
